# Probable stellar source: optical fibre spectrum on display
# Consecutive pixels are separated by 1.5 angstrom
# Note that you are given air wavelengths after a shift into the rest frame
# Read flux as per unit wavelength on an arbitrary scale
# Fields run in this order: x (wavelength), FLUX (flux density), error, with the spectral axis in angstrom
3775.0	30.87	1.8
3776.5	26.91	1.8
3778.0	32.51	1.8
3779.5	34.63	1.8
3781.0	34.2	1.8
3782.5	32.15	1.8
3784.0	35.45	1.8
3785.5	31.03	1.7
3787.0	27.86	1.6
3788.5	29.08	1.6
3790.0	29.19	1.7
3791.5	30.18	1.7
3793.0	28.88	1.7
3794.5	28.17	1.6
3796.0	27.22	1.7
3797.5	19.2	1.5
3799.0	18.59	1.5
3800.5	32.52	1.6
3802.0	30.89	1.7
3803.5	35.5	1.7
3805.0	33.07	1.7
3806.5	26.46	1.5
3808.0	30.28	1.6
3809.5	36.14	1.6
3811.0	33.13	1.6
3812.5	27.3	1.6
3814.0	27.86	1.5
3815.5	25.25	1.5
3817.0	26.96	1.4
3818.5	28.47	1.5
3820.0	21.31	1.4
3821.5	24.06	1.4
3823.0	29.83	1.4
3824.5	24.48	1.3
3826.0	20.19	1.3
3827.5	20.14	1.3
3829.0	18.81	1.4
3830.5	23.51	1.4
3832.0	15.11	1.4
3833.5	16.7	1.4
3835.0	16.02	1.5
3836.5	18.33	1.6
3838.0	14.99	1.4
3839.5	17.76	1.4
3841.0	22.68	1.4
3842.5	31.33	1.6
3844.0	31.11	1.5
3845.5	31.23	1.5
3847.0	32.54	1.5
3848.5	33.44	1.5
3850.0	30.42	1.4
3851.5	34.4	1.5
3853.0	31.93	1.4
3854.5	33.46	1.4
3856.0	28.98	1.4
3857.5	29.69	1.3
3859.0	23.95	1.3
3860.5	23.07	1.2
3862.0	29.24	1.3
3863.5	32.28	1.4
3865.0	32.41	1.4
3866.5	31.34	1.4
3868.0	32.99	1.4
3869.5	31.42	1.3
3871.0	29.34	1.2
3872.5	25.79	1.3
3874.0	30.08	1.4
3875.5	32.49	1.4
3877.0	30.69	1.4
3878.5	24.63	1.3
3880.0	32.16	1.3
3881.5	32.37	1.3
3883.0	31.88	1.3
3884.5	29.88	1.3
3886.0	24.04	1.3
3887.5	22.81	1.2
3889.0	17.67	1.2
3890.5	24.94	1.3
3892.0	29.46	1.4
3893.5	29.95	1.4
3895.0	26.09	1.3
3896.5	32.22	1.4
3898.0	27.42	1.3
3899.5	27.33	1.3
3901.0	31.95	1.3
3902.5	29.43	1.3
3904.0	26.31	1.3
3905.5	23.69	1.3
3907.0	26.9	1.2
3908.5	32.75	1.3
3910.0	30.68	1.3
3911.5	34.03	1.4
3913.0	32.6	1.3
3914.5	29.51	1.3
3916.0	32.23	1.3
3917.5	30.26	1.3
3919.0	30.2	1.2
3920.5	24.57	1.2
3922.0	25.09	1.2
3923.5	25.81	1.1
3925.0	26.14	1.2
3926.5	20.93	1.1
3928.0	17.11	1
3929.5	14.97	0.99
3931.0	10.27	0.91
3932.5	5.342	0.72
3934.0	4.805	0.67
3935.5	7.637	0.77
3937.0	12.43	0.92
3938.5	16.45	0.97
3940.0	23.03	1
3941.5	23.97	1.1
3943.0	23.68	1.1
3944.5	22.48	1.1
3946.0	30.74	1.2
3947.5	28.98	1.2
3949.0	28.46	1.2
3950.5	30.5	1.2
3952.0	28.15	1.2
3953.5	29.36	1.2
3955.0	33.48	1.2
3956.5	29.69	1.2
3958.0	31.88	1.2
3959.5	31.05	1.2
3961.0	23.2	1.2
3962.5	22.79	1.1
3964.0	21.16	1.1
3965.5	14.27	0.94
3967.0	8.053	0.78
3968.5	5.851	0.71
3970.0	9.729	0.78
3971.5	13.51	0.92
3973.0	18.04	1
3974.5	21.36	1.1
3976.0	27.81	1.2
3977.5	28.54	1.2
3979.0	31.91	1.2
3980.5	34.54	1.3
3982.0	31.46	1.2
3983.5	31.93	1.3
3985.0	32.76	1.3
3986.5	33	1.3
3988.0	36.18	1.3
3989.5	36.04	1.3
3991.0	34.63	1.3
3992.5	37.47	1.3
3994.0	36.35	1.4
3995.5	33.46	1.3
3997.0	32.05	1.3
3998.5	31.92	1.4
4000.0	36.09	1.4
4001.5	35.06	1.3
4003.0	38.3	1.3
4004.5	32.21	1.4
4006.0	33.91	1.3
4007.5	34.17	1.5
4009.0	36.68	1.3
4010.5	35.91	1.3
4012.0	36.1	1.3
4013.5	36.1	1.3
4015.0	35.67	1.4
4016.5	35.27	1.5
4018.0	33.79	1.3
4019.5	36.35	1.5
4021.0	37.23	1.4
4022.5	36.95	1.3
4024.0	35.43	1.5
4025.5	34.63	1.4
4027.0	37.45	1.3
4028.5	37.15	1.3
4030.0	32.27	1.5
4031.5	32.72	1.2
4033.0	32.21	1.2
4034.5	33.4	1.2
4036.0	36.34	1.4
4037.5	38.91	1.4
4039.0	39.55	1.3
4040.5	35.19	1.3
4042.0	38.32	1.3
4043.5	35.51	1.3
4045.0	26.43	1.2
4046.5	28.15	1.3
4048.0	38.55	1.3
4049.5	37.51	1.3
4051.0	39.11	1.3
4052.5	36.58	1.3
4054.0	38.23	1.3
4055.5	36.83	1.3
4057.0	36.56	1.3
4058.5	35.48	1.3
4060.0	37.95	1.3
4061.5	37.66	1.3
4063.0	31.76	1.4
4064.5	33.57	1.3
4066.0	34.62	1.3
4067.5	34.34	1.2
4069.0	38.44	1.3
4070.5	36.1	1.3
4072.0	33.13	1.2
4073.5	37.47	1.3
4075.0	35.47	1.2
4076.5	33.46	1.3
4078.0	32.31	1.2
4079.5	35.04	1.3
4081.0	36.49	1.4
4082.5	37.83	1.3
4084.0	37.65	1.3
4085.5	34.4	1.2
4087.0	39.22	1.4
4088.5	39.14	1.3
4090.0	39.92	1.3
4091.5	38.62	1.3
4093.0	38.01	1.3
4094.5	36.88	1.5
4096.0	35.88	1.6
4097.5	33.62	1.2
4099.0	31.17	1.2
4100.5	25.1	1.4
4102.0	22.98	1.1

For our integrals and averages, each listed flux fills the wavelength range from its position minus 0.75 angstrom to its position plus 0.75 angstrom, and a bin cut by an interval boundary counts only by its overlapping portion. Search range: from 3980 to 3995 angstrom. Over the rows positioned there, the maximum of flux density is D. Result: 37.47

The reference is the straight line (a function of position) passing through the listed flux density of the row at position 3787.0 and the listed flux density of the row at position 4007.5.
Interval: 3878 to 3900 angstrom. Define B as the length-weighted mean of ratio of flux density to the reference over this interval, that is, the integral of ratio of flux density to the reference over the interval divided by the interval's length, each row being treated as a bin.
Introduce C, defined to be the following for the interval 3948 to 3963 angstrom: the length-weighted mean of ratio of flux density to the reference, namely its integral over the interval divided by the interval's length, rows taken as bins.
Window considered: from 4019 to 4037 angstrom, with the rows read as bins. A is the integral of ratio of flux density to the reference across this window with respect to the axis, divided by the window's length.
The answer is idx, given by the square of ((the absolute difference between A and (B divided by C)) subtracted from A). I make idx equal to 1.0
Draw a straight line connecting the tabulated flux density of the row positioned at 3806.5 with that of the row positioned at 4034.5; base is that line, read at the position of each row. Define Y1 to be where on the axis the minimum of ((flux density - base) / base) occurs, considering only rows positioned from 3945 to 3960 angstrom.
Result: 3952.0 angstrom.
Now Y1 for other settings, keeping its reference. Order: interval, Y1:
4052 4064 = 4063.0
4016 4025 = 4018.0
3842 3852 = 3850.0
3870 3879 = 3878.5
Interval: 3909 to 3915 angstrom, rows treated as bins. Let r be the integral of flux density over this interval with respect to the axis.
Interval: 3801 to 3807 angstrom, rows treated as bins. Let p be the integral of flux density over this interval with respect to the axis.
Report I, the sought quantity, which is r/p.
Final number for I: 1.00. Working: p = 190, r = 191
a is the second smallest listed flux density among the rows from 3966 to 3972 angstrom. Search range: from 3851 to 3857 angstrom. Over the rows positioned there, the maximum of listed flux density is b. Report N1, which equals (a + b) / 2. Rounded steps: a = 8.053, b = 34.4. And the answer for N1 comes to 21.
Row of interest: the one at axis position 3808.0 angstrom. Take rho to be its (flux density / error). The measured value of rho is 18.9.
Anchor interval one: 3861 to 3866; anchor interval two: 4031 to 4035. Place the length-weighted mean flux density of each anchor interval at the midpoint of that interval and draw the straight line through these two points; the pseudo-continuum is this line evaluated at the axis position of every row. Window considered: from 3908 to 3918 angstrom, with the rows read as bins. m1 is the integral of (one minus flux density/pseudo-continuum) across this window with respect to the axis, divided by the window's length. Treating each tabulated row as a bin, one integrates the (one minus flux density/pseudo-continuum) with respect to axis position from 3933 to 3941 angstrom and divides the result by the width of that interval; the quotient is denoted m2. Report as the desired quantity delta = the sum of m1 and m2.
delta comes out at 0.6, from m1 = -0.01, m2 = 0.6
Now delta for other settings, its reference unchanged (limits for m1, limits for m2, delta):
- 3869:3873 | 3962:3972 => 0.6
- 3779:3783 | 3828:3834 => 0.3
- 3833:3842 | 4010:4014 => 0.3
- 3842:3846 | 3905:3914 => 0.0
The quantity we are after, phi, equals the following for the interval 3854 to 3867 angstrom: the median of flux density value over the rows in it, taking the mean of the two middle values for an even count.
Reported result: 30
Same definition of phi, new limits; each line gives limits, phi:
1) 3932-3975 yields 23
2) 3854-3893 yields 30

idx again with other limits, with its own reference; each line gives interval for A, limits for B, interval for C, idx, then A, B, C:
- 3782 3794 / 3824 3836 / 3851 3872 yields 0.4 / 1.09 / 0.66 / 1.01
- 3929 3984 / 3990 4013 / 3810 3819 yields 0.1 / 0.67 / 1.03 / 0.99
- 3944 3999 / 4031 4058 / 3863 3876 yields 0.4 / 0.83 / 1.01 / 1.02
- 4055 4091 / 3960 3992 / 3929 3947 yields 0.3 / 1.00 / 0.74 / 0.51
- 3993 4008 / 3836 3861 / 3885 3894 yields 0.7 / 1.01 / 0.94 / 0.81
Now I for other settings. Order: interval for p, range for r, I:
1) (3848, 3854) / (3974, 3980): 0.86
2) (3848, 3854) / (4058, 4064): 1.09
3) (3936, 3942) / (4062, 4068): 1.84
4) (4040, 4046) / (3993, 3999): 1.00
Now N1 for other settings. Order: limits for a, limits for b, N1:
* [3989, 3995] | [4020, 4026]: 37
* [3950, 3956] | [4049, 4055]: 34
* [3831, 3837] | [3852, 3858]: 25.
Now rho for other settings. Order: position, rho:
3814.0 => 18.6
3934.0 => 7.2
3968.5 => 8.2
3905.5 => 18.2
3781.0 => 19.0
